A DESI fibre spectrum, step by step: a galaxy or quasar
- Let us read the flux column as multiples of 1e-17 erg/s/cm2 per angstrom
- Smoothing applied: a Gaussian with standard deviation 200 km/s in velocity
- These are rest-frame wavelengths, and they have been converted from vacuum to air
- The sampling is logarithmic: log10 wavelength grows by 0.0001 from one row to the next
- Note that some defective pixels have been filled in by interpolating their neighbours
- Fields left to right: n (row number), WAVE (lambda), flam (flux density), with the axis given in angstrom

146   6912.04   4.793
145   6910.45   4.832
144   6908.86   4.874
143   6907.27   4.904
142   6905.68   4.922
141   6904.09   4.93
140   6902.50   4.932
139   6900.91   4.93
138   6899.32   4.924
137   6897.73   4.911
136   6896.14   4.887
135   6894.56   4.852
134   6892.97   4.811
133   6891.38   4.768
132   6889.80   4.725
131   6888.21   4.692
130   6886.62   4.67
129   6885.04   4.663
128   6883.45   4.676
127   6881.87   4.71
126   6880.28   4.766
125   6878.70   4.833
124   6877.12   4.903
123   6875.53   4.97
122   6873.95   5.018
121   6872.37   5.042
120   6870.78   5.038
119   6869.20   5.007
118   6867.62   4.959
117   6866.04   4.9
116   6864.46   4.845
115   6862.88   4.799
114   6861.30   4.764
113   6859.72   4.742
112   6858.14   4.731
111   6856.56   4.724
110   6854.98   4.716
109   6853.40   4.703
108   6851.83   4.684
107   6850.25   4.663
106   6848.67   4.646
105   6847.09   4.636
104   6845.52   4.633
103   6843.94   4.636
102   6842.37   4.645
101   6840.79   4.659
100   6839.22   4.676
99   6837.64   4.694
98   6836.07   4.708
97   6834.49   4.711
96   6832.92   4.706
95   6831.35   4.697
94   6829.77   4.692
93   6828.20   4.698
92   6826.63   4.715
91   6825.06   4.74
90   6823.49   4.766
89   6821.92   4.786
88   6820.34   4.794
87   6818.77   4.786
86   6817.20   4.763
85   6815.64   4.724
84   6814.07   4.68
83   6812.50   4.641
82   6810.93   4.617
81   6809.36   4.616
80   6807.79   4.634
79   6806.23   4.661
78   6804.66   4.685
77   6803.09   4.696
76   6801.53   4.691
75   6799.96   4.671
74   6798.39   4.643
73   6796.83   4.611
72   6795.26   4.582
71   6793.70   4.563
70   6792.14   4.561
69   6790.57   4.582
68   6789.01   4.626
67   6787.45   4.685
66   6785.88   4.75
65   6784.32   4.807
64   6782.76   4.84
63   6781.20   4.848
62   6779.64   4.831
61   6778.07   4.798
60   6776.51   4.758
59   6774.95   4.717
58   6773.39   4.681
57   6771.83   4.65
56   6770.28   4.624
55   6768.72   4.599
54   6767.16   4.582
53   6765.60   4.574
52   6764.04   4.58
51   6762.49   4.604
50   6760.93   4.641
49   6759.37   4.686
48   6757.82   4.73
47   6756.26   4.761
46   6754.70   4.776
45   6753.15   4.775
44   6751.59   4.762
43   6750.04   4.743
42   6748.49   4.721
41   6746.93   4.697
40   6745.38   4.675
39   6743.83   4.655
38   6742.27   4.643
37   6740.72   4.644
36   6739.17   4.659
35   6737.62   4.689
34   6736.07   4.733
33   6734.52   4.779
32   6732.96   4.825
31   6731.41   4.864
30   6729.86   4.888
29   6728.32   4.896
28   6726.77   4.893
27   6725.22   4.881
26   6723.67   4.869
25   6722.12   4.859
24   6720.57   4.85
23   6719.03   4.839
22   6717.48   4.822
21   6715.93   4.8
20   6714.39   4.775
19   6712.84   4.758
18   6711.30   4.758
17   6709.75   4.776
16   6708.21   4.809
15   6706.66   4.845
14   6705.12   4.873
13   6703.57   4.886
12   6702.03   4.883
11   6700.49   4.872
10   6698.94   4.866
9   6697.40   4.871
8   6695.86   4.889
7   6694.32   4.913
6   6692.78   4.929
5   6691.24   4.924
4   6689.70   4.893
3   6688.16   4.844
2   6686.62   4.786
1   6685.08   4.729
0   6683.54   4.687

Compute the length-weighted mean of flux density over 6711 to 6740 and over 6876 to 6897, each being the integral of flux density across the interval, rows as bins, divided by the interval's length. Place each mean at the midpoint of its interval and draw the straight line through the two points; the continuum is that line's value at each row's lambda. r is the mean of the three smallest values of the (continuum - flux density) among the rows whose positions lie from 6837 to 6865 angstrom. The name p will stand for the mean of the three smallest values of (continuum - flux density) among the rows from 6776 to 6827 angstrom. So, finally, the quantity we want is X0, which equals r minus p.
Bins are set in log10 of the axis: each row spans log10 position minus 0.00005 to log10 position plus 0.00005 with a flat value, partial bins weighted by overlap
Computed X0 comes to 0.01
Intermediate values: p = -0.04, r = -0.027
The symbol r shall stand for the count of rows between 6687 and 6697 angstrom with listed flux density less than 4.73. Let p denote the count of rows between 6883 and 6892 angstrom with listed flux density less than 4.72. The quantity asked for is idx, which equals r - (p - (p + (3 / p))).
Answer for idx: 1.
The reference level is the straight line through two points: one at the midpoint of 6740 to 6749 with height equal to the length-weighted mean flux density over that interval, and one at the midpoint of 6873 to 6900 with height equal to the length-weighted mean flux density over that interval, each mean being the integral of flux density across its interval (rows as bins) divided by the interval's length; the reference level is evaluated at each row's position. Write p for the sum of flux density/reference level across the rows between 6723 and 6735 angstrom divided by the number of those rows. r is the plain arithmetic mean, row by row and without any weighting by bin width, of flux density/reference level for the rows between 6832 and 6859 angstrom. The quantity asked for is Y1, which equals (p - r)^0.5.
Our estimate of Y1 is 0.252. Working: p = 1.04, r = 0.981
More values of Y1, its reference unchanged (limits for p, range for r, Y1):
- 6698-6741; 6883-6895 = 0.234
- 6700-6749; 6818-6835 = 0.187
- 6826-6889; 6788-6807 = 0.120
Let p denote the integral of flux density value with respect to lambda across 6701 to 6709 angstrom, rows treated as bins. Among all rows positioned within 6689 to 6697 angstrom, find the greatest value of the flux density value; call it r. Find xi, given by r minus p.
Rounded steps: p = 38.9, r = 4.929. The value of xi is -34.0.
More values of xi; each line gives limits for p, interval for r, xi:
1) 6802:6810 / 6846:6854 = -32.6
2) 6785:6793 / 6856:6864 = -32.3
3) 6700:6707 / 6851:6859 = -29.4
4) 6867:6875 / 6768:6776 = -35.4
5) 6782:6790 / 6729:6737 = -33.0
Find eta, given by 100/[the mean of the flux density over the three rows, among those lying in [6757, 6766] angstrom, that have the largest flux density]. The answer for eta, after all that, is 21.3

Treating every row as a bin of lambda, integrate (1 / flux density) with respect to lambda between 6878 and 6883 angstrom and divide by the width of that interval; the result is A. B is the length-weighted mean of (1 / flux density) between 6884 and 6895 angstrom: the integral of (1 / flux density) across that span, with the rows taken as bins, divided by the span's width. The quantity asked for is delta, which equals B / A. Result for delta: 1.00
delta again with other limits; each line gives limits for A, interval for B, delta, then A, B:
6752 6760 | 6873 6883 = 0.98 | 0.211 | 0.206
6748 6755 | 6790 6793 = 1.04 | 0.211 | 0.219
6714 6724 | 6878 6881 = 1.01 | 0.207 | 0.209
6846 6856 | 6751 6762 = 0.99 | 0.214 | 0.211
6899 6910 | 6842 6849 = 1.06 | 0.204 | 0.216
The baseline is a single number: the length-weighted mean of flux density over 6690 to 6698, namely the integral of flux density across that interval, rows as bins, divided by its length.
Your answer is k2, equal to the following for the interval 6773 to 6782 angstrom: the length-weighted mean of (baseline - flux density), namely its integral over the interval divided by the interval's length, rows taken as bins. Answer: 0.133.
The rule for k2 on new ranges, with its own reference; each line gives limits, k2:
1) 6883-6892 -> 0.210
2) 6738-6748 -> 0.244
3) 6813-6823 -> 0.156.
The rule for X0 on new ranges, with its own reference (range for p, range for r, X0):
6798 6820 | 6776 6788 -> -0.07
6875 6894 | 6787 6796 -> 0.29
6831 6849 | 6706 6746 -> -0.15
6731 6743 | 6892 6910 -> -0.15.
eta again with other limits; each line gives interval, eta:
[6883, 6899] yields 20.5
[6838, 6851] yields 21.4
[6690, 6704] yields 20.3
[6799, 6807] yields 21.3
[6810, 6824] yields 20.9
